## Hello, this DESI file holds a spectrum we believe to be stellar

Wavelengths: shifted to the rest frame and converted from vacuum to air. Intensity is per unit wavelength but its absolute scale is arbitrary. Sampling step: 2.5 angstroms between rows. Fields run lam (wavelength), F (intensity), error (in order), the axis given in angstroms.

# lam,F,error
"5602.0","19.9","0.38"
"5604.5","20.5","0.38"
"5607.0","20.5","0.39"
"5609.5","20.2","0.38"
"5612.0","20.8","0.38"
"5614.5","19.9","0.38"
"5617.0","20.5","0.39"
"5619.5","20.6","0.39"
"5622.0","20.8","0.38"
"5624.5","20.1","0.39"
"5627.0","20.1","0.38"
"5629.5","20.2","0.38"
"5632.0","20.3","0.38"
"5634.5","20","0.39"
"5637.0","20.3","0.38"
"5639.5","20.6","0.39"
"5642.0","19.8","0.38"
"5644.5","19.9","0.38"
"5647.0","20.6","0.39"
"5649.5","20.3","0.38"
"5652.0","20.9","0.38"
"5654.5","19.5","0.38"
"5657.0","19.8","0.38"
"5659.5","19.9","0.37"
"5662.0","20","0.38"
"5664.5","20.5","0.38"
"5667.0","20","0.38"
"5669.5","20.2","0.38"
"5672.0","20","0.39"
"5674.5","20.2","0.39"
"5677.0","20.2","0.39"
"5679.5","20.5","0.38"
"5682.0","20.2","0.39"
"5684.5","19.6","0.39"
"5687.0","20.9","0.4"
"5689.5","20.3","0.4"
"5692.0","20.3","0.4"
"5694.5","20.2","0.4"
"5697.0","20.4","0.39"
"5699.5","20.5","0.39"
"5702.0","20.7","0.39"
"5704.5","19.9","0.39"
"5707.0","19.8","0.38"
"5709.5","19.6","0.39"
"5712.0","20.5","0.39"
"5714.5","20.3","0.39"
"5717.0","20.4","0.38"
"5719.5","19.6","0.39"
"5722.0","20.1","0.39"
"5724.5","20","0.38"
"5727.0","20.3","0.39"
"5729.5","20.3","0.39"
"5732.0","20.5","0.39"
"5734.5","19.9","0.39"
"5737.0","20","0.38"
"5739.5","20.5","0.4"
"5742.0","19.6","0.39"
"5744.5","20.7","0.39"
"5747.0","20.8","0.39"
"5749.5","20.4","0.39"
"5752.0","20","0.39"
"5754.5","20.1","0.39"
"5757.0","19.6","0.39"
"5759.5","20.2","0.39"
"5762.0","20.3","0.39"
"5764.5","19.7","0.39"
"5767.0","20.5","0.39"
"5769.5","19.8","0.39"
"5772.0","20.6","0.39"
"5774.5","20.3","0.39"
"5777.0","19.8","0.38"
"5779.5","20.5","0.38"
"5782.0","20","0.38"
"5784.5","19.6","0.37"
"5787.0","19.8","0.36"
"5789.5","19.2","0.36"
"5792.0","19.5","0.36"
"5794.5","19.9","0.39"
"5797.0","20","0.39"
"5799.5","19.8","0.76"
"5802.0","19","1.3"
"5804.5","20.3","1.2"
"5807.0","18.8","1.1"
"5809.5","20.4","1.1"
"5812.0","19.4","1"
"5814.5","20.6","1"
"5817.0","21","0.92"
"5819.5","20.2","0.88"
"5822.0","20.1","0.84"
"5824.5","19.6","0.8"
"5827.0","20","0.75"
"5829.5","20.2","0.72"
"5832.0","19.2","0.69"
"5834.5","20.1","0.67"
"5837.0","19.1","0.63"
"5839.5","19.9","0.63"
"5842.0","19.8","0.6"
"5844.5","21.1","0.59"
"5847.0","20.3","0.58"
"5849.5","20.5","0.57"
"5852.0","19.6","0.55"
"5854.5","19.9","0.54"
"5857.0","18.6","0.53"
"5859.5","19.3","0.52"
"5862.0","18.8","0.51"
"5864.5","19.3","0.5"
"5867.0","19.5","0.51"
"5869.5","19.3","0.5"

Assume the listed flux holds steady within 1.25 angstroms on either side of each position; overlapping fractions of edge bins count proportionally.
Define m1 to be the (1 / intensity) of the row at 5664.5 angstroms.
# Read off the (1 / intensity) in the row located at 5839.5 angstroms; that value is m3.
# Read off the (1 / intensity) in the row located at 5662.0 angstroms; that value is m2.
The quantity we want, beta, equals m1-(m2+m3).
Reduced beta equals -0.0515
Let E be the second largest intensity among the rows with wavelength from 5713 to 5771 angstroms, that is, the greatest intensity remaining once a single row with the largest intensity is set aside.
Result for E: 20.7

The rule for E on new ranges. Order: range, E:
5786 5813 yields 20.3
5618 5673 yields 20.8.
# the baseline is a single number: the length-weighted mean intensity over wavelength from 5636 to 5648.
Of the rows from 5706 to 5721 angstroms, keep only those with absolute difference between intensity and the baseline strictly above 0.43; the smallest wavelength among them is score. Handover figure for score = 5707.0 angstroms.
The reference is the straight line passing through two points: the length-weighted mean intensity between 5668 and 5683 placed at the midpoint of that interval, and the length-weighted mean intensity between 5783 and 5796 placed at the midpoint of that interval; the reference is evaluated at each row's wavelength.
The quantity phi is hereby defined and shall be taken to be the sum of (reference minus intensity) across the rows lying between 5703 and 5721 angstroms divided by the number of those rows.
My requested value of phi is 0.0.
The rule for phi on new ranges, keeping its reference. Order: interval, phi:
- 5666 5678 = 0.1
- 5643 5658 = 0.2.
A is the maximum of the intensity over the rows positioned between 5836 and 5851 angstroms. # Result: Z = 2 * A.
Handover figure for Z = 42.2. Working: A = 21.1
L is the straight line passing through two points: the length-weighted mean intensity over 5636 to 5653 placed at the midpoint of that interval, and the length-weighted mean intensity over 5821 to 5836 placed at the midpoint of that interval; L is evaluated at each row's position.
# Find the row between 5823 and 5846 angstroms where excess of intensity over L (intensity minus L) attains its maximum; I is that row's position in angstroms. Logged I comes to 5844.5 angstroms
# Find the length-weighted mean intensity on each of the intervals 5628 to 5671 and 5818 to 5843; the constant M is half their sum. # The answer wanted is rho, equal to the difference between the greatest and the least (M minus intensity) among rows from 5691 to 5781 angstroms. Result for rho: 1.2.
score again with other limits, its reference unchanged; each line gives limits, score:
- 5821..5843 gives 5824.5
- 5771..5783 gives 5777.0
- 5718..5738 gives 5719.5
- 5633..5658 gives 5642.0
